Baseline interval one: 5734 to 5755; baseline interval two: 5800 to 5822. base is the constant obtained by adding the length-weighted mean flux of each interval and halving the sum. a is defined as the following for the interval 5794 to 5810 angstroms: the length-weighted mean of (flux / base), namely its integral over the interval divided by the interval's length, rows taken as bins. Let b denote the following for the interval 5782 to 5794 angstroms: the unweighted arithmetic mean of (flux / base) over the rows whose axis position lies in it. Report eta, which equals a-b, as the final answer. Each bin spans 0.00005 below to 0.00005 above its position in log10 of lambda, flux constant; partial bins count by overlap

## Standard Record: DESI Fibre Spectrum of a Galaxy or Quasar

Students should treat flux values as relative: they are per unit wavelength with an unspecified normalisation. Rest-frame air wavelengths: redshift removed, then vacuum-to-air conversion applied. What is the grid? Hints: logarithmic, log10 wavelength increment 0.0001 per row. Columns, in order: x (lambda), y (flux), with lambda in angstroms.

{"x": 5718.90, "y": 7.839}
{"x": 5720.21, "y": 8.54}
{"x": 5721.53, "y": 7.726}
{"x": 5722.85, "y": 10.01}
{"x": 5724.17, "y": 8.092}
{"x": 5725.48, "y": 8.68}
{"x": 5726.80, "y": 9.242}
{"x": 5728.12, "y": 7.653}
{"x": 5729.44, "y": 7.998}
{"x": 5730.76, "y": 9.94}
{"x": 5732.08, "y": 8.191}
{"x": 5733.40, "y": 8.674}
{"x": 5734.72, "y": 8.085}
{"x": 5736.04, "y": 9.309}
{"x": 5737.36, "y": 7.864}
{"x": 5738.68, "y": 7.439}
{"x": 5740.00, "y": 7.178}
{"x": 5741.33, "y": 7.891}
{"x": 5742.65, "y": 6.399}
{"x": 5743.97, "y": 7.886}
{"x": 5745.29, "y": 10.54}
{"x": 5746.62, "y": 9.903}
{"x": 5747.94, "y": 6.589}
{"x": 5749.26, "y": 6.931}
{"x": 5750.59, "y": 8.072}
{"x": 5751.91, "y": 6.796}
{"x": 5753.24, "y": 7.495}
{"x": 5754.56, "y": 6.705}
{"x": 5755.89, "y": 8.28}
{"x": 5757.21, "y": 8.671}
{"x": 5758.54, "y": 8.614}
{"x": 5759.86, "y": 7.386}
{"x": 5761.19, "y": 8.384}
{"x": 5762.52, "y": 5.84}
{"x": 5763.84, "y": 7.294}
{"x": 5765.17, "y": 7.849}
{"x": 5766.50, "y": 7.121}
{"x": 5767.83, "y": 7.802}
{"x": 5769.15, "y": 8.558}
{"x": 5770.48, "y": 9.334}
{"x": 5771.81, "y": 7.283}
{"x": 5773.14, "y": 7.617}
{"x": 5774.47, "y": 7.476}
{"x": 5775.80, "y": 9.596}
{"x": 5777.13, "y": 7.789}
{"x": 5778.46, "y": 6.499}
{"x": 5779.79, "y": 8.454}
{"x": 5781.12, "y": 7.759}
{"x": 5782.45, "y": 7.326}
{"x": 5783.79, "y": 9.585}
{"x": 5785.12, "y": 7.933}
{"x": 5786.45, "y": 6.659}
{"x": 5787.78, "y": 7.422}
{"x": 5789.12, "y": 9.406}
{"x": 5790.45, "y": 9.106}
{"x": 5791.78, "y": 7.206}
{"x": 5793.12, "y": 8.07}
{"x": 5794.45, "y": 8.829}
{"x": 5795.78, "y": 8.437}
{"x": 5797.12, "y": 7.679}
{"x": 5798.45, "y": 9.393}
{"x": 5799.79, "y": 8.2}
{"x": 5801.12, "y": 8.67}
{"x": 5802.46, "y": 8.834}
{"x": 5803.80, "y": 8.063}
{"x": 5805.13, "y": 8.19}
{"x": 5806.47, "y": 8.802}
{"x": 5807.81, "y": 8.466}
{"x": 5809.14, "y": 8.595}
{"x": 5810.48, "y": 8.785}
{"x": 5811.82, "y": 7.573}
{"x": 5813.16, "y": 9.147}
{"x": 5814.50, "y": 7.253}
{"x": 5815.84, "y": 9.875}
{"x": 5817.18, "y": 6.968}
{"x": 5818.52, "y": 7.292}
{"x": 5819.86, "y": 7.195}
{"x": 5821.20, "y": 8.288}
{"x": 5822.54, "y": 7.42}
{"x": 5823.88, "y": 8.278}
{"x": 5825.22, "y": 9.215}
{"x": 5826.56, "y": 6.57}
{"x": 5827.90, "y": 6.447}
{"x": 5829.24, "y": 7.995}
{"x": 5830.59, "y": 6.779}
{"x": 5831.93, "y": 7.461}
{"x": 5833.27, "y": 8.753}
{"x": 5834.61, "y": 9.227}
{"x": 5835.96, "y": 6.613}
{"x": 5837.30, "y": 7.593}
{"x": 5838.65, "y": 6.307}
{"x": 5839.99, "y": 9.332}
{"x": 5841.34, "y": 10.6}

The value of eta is 0.05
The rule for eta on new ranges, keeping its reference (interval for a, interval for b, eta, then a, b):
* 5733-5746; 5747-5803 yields 0.02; 1.01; 0.99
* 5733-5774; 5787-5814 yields -0.07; 0.98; 1.05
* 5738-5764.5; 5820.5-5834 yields 0.00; 0.96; 0.96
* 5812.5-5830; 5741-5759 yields -0.01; 0.97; 0.98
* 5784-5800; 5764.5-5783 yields 0.04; 1.02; 0.98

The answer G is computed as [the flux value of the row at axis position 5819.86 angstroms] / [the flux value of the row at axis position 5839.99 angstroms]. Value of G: 0.77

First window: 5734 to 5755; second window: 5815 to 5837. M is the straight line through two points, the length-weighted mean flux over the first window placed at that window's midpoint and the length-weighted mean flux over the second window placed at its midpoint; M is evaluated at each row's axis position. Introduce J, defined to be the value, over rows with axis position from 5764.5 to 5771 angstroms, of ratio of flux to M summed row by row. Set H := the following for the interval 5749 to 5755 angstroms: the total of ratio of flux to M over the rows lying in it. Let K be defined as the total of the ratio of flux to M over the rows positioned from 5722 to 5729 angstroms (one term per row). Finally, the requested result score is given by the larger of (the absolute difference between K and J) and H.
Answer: 4.60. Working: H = 4.6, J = 5.20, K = 5.57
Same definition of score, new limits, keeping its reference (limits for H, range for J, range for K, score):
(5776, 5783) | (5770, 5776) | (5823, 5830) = 4.85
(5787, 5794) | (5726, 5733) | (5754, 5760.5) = 5.29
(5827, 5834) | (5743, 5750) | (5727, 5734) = 4.82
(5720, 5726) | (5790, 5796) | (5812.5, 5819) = 5.48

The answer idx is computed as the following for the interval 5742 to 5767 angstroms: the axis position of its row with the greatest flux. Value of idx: 5745.29 angstroms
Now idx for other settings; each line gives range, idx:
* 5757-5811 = 5775.80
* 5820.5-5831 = 5825.22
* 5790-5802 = 5798.45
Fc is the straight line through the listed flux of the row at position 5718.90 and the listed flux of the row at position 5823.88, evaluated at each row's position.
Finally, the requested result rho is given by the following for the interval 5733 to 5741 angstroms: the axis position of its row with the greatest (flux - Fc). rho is 5736.04 angstroms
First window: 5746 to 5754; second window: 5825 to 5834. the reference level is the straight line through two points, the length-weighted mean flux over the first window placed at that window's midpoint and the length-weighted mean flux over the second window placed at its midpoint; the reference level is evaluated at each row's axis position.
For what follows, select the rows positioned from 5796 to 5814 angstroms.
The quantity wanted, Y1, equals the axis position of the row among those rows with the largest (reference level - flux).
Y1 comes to 5811.82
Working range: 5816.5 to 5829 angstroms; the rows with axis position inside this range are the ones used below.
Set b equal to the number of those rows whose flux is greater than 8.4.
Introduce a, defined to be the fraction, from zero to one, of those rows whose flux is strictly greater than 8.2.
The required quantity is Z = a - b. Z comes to -0.7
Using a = 0.33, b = 1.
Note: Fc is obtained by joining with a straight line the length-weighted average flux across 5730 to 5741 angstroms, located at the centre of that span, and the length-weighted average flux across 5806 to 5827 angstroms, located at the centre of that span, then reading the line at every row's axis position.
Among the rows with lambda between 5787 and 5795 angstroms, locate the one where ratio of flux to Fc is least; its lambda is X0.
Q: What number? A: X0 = 5791.78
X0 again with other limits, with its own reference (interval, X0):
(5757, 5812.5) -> 5762.52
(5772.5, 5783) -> 5778.46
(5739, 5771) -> 5762.52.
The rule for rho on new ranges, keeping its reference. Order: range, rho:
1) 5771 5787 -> 5775.80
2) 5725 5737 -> 5730.76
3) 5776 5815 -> 5783.79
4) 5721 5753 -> 5745.29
